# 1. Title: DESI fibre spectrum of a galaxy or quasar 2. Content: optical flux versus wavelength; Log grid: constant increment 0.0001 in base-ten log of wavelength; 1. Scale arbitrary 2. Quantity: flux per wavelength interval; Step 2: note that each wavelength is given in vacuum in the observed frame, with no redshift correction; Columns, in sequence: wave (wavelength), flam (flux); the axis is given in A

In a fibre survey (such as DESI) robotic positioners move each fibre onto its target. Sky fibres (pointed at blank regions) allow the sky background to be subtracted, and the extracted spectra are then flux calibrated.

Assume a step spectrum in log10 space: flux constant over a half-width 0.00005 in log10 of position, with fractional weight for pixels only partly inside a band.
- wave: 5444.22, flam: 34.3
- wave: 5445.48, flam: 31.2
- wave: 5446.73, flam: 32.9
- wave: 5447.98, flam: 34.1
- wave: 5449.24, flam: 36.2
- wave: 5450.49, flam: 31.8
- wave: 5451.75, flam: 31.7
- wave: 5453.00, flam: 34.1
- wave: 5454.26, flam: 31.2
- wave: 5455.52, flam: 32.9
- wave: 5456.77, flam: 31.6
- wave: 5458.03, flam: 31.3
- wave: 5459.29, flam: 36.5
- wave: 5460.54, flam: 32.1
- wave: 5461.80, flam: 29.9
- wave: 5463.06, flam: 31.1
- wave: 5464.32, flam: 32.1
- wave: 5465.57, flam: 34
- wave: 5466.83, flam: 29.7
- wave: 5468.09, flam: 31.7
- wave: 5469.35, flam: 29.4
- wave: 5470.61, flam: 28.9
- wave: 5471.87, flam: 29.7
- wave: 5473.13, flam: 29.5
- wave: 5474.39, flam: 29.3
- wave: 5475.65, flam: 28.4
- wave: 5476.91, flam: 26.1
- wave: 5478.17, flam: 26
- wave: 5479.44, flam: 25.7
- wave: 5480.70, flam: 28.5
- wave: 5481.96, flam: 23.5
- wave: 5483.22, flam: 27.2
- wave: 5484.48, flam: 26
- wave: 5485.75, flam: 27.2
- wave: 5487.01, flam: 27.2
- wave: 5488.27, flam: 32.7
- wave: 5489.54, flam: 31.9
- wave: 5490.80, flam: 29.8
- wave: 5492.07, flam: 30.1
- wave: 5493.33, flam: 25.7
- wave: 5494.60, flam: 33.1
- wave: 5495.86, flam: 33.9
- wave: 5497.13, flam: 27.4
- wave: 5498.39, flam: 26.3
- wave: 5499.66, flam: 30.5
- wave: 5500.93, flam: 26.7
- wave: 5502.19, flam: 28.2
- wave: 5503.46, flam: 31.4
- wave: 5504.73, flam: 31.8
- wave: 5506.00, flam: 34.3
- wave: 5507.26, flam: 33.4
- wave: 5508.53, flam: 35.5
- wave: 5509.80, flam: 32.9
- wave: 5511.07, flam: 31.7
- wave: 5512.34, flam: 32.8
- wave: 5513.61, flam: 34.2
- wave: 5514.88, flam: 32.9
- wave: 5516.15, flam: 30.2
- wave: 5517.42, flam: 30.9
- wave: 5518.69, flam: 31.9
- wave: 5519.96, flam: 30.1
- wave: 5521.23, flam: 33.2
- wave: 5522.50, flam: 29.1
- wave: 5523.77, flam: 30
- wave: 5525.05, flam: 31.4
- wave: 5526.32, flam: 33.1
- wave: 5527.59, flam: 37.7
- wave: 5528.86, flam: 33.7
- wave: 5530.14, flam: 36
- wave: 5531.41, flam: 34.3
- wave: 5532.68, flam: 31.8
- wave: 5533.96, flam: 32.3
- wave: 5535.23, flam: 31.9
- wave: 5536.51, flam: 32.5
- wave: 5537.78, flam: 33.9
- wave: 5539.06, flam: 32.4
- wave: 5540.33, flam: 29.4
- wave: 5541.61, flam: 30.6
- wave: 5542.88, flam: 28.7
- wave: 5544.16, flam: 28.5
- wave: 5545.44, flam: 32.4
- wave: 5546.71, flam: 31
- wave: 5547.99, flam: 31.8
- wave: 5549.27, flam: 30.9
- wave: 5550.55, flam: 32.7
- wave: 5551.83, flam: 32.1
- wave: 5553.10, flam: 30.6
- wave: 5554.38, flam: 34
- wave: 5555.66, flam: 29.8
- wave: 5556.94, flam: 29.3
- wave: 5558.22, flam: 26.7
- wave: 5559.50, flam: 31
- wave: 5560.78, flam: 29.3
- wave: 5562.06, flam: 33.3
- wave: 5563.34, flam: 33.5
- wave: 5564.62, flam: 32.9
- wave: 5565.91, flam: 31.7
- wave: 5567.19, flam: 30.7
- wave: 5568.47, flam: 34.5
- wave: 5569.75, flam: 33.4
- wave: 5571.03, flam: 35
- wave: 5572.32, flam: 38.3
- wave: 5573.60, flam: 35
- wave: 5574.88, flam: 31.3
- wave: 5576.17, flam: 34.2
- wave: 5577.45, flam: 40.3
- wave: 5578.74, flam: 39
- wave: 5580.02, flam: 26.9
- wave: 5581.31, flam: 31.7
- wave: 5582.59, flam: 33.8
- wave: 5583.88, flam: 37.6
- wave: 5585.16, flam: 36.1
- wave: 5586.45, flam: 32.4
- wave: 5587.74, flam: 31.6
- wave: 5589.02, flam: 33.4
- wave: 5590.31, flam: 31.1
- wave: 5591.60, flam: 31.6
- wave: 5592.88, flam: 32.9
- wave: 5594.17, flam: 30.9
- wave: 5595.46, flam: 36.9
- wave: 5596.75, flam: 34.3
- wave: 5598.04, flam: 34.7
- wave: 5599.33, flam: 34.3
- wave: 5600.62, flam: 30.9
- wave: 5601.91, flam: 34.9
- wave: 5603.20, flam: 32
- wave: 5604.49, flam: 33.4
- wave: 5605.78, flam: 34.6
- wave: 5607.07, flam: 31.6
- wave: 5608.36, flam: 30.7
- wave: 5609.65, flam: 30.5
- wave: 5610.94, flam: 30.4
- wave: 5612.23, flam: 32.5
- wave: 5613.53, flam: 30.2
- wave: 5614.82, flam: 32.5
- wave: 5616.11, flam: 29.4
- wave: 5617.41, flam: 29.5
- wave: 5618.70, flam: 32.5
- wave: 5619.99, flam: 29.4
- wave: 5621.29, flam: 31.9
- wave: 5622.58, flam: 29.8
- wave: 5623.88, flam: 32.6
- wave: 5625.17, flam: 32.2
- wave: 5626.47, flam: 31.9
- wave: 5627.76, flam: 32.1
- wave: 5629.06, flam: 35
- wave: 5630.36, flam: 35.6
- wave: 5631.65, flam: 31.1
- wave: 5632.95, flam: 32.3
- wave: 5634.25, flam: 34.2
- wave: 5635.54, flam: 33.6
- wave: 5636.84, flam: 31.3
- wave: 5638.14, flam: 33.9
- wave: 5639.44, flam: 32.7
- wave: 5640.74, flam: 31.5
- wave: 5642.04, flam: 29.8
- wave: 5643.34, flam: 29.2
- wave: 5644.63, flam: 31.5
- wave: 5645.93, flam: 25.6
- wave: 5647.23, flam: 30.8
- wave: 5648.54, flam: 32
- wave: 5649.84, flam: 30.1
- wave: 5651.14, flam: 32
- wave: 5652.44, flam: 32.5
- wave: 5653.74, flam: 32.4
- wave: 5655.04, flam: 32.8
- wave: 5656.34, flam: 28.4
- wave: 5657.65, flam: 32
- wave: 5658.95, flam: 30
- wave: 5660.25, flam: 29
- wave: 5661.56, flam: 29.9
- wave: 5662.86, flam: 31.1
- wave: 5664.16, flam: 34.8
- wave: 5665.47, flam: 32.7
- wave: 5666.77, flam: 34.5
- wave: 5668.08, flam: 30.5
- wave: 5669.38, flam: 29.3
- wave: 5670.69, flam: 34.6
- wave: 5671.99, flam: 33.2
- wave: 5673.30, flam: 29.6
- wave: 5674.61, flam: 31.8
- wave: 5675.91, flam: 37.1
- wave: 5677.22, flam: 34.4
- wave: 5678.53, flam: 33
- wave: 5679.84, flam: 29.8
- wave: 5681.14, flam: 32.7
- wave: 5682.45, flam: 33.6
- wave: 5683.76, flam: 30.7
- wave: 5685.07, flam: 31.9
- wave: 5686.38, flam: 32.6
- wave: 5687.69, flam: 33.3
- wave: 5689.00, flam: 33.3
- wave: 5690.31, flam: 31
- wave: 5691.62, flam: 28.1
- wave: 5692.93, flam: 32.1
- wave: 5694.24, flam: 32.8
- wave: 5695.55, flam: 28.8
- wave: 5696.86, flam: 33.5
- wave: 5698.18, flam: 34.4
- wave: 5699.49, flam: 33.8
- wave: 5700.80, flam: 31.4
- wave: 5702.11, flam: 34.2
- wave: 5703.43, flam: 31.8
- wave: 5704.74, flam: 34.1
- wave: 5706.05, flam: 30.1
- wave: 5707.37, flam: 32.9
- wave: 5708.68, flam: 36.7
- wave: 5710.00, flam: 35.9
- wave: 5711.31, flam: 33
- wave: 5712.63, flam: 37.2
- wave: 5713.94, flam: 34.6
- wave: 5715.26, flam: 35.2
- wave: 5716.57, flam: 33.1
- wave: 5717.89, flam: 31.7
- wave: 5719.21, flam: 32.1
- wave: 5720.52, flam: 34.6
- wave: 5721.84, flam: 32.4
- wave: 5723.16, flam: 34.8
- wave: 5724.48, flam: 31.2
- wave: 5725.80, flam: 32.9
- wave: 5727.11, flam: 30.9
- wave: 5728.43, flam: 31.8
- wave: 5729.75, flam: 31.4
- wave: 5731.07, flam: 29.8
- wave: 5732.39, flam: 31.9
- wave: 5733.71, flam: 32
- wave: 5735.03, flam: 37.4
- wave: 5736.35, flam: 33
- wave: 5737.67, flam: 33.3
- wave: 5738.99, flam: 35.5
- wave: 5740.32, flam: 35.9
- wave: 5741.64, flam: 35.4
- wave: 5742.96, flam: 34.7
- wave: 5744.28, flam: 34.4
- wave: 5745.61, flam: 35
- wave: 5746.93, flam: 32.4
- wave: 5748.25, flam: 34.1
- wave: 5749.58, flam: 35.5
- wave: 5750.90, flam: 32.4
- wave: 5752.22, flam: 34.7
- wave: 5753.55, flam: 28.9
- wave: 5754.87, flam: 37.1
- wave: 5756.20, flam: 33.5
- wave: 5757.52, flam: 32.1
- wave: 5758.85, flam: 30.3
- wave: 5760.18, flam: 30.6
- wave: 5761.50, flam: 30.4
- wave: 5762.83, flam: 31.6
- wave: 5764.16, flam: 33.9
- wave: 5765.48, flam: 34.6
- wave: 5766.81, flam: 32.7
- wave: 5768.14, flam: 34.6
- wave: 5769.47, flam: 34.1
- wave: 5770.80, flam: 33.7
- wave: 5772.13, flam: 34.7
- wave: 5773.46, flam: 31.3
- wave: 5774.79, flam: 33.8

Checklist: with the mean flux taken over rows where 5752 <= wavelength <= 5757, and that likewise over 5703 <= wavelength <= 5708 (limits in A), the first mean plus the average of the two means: 66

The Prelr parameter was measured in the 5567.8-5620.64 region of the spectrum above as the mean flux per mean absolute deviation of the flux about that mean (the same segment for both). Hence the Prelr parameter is 15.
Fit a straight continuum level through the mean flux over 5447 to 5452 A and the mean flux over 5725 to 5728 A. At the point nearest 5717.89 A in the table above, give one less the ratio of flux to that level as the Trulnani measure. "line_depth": 0.008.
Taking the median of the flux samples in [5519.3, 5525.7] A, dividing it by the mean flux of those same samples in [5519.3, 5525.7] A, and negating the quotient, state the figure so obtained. -0.98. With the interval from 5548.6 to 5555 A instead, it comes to -1.00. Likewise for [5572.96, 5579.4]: -0.97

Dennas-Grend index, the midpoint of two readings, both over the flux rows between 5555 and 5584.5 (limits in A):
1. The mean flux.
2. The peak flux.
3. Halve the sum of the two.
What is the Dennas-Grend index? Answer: 36.7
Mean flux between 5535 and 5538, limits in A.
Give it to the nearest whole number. 33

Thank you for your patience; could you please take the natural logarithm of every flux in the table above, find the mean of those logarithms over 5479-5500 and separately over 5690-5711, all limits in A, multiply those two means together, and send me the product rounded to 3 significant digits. 11.7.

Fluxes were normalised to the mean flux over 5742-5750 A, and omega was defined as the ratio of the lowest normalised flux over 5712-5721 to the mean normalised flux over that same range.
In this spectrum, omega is 0.93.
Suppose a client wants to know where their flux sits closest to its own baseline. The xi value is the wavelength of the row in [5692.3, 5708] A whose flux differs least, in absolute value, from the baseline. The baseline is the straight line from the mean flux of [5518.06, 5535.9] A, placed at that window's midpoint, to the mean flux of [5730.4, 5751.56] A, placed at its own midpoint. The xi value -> 5699.49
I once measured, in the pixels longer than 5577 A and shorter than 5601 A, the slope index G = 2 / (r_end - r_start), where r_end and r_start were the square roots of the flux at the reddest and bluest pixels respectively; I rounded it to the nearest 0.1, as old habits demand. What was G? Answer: -2.5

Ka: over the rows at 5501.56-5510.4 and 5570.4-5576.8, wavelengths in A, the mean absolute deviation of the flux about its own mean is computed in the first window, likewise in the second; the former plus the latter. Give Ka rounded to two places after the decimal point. 3.35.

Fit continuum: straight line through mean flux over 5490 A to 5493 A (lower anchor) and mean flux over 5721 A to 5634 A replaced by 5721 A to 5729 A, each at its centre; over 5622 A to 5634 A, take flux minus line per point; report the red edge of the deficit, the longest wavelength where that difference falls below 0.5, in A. 5631.65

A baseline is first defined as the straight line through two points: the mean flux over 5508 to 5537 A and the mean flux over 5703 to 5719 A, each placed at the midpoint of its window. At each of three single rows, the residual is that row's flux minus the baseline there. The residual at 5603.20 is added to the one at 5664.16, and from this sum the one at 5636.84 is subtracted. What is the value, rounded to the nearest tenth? 2.2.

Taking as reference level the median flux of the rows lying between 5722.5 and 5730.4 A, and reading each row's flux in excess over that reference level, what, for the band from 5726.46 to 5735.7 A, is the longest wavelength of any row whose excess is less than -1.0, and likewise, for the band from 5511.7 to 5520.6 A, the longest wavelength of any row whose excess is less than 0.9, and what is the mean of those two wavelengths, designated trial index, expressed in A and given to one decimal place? 5625.5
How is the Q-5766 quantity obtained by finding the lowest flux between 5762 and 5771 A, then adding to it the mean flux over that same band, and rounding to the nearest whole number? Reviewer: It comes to 65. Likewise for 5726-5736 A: 62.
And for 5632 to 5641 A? 64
